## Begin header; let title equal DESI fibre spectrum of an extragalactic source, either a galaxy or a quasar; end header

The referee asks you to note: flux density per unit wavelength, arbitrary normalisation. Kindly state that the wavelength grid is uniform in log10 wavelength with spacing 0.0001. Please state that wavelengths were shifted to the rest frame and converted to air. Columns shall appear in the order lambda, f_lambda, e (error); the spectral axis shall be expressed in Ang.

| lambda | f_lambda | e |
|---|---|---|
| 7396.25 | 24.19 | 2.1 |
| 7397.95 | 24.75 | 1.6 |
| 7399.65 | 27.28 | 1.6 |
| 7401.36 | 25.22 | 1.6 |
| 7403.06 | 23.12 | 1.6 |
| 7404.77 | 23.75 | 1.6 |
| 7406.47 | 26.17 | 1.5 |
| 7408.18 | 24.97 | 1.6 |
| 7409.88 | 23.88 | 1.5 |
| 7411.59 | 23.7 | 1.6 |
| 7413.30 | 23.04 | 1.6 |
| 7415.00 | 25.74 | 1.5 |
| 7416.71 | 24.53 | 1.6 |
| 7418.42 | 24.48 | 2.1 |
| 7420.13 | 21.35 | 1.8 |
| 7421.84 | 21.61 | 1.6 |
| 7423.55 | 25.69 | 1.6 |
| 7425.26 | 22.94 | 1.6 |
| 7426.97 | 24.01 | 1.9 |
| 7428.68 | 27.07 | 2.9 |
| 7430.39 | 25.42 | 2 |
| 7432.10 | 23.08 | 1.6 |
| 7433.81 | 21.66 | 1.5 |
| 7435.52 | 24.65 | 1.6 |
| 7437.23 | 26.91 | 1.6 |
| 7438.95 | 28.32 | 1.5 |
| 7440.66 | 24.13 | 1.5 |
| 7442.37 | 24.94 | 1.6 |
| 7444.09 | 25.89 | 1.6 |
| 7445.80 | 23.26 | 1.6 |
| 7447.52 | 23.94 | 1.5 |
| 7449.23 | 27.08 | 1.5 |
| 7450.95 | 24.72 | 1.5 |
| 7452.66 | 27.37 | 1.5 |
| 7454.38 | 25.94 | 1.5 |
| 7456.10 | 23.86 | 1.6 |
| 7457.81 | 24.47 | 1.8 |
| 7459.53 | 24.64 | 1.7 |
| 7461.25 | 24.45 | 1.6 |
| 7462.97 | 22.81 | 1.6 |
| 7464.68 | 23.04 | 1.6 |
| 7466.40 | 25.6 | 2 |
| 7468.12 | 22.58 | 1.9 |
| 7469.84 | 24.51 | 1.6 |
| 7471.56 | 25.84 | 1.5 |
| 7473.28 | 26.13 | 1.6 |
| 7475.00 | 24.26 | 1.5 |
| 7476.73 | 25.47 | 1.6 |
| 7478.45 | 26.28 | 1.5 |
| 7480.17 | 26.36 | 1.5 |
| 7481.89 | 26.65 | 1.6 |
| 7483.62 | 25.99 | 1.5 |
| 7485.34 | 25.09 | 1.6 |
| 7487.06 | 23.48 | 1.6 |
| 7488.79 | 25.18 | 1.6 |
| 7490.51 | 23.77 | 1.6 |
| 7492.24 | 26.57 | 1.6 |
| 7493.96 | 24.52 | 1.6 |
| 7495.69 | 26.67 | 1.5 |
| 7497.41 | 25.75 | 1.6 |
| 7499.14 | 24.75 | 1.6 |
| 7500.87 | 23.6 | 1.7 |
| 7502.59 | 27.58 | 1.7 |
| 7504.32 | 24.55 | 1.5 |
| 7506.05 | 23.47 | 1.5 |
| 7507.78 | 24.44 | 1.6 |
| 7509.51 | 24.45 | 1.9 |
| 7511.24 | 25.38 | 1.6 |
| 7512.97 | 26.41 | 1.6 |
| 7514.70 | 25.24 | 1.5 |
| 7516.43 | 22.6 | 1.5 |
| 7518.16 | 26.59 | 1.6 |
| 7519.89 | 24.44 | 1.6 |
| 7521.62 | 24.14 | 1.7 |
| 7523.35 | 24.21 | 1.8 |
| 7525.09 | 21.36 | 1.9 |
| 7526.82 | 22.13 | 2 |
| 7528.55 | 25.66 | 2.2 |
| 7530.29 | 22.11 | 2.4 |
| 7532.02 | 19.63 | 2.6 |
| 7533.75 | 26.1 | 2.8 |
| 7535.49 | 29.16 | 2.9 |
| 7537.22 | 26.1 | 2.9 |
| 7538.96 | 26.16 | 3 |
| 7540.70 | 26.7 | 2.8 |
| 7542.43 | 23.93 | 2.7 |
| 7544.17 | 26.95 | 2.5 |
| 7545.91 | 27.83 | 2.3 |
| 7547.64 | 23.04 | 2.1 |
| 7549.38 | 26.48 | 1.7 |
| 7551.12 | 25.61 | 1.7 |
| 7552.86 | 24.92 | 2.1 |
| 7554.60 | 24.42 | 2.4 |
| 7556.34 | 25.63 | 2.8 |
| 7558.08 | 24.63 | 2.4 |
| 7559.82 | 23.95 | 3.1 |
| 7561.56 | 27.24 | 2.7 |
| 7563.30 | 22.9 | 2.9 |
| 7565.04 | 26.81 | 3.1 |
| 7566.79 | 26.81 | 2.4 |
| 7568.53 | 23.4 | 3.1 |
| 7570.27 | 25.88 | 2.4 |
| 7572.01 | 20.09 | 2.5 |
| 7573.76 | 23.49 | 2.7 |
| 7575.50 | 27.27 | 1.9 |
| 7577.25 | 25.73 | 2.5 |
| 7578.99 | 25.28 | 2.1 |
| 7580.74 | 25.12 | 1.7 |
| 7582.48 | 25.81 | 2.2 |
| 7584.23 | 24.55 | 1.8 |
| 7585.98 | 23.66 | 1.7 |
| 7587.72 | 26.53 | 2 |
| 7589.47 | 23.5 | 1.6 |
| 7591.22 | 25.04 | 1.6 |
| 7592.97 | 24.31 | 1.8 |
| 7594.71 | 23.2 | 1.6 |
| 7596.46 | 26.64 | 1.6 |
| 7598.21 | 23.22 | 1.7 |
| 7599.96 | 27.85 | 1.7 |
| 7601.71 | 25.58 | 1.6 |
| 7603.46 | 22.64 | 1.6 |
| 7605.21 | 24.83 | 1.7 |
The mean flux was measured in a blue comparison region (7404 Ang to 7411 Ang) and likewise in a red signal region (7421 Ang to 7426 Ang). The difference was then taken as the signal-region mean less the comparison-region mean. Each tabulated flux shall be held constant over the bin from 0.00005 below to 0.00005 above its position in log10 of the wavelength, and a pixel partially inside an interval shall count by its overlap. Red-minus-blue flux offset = -1.3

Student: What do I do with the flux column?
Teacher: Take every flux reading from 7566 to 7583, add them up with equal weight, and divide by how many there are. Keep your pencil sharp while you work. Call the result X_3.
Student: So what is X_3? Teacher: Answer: 24.9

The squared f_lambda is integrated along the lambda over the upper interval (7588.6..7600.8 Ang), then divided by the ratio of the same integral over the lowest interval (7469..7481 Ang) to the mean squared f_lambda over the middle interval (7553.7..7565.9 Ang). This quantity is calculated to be 608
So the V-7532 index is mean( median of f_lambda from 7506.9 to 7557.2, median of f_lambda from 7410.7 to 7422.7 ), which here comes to 24.5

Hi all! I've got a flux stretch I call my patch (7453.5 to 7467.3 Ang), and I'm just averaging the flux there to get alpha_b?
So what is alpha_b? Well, 24.4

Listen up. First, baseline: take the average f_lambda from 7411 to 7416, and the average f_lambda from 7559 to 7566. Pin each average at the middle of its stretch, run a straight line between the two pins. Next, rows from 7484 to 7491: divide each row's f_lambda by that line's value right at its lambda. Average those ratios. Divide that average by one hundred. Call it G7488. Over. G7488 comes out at 0.0099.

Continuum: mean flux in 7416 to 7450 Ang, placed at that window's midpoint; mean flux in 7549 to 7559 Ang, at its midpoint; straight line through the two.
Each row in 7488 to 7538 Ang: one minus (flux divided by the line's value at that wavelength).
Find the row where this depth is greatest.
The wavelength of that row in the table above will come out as 7532.02 Ang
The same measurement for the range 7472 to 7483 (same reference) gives 7475.00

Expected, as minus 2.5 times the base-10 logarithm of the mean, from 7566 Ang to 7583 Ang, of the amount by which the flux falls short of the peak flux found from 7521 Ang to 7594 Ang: -1.58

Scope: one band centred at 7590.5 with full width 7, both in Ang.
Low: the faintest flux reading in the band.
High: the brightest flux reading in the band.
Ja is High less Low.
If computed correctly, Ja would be 3.0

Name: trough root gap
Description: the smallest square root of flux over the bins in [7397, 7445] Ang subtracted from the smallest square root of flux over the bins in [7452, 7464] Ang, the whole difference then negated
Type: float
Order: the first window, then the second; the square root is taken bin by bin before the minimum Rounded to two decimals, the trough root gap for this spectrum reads -0.16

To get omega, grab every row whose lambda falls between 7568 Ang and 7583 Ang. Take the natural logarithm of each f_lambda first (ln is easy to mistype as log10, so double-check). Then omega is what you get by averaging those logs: 3.20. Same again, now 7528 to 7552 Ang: 3.23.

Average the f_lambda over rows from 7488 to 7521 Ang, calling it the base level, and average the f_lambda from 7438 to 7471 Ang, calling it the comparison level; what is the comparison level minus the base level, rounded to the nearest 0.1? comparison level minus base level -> -0.2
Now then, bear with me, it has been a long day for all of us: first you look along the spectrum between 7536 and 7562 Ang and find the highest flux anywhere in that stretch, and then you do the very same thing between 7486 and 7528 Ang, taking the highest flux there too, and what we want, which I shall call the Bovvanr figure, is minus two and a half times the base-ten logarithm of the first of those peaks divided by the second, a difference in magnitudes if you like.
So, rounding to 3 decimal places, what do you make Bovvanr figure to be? -0.010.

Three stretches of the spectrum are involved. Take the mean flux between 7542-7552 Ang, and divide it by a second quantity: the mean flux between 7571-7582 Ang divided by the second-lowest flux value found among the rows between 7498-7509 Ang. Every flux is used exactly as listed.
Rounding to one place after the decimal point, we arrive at 24.7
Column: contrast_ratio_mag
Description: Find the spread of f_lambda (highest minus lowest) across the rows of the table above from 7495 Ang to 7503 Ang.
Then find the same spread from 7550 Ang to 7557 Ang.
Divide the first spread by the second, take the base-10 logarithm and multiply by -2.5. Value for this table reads -1.3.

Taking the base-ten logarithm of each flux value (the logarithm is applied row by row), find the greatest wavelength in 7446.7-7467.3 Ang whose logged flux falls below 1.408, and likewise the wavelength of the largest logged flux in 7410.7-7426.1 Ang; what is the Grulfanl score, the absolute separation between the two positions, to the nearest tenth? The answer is 49.7 Ang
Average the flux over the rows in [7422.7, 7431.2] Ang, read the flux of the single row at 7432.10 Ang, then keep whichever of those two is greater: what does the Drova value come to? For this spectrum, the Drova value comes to 25.0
